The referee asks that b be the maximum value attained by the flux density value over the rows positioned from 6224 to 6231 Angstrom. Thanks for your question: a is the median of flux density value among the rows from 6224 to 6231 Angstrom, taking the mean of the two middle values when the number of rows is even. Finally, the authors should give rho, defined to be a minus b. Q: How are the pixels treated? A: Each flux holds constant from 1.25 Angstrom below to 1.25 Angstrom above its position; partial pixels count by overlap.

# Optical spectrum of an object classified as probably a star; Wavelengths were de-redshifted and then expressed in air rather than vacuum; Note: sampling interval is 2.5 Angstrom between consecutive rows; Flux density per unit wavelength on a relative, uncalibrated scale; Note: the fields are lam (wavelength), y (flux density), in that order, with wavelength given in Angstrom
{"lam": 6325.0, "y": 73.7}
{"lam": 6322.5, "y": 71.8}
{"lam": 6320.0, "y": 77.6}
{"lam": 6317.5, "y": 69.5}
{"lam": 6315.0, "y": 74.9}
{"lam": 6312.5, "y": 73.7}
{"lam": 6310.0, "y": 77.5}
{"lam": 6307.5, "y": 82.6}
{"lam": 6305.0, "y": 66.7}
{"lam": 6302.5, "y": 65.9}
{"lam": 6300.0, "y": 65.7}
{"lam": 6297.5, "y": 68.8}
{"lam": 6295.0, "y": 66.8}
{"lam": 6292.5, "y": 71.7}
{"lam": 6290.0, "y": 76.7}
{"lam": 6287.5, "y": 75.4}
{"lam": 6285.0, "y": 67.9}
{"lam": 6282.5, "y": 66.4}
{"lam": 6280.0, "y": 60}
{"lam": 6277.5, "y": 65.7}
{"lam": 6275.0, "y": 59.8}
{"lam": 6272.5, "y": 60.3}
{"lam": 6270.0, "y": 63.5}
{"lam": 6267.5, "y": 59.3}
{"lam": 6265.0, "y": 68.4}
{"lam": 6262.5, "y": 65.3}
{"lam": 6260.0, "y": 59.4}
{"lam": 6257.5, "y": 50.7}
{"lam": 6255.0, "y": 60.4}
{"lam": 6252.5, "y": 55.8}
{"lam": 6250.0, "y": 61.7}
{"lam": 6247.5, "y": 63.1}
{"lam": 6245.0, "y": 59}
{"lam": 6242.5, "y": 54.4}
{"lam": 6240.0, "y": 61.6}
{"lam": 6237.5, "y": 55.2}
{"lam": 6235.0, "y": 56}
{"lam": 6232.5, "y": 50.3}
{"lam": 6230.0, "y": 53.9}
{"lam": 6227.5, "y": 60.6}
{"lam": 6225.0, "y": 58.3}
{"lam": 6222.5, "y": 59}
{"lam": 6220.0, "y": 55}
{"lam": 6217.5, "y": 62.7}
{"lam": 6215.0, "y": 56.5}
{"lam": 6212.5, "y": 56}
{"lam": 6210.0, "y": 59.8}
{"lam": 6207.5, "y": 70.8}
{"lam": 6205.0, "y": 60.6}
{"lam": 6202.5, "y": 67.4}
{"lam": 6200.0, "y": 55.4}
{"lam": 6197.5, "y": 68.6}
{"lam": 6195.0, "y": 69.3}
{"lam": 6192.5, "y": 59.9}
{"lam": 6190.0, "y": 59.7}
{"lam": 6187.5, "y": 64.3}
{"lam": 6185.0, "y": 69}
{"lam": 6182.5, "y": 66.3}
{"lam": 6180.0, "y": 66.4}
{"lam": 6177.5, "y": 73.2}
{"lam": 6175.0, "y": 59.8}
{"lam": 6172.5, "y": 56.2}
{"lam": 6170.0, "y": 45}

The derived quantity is -2.3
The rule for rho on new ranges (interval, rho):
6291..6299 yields -2.9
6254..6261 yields -1.0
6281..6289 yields -7.5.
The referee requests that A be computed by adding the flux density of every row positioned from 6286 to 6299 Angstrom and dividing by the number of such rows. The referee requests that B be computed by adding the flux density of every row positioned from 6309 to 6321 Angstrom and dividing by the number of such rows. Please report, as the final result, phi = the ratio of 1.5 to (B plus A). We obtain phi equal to 0.0102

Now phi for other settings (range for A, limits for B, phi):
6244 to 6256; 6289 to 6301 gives 0.0115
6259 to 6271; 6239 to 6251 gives 0.0122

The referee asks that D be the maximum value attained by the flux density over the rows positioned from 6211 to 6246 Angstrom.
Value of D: 62.7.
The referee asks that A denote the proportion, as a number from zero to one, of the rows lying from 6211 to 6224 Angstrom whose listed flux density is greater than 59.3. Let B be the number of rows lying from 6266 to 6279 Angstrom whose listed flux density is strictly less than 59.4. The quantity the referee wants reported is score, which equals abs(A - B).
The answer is 0.8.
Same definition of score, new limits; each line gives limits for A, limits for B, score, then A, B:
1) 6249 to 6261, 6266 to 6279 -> 0.4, 0.6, 1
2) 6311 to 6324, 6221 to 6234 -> 3.0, 1.0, 4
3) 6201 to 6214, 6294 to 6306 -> 0.8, 0.8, 0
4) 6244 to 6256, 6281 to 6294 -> 0.6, 0.6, 0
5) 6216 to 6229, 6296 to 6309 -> 0.4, 0.4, 0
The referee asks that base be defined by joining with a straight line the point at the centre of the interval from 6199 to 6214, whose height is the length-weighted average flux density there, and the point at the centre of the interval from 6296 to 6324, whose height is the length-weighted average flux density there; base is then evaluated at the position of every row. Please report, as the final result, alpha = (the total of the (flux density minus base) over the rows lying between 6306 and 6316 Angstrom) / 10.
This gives 1.9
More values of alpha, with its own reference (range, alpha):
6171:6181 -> 2.1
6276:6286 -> -1.7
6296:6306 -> -1.8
